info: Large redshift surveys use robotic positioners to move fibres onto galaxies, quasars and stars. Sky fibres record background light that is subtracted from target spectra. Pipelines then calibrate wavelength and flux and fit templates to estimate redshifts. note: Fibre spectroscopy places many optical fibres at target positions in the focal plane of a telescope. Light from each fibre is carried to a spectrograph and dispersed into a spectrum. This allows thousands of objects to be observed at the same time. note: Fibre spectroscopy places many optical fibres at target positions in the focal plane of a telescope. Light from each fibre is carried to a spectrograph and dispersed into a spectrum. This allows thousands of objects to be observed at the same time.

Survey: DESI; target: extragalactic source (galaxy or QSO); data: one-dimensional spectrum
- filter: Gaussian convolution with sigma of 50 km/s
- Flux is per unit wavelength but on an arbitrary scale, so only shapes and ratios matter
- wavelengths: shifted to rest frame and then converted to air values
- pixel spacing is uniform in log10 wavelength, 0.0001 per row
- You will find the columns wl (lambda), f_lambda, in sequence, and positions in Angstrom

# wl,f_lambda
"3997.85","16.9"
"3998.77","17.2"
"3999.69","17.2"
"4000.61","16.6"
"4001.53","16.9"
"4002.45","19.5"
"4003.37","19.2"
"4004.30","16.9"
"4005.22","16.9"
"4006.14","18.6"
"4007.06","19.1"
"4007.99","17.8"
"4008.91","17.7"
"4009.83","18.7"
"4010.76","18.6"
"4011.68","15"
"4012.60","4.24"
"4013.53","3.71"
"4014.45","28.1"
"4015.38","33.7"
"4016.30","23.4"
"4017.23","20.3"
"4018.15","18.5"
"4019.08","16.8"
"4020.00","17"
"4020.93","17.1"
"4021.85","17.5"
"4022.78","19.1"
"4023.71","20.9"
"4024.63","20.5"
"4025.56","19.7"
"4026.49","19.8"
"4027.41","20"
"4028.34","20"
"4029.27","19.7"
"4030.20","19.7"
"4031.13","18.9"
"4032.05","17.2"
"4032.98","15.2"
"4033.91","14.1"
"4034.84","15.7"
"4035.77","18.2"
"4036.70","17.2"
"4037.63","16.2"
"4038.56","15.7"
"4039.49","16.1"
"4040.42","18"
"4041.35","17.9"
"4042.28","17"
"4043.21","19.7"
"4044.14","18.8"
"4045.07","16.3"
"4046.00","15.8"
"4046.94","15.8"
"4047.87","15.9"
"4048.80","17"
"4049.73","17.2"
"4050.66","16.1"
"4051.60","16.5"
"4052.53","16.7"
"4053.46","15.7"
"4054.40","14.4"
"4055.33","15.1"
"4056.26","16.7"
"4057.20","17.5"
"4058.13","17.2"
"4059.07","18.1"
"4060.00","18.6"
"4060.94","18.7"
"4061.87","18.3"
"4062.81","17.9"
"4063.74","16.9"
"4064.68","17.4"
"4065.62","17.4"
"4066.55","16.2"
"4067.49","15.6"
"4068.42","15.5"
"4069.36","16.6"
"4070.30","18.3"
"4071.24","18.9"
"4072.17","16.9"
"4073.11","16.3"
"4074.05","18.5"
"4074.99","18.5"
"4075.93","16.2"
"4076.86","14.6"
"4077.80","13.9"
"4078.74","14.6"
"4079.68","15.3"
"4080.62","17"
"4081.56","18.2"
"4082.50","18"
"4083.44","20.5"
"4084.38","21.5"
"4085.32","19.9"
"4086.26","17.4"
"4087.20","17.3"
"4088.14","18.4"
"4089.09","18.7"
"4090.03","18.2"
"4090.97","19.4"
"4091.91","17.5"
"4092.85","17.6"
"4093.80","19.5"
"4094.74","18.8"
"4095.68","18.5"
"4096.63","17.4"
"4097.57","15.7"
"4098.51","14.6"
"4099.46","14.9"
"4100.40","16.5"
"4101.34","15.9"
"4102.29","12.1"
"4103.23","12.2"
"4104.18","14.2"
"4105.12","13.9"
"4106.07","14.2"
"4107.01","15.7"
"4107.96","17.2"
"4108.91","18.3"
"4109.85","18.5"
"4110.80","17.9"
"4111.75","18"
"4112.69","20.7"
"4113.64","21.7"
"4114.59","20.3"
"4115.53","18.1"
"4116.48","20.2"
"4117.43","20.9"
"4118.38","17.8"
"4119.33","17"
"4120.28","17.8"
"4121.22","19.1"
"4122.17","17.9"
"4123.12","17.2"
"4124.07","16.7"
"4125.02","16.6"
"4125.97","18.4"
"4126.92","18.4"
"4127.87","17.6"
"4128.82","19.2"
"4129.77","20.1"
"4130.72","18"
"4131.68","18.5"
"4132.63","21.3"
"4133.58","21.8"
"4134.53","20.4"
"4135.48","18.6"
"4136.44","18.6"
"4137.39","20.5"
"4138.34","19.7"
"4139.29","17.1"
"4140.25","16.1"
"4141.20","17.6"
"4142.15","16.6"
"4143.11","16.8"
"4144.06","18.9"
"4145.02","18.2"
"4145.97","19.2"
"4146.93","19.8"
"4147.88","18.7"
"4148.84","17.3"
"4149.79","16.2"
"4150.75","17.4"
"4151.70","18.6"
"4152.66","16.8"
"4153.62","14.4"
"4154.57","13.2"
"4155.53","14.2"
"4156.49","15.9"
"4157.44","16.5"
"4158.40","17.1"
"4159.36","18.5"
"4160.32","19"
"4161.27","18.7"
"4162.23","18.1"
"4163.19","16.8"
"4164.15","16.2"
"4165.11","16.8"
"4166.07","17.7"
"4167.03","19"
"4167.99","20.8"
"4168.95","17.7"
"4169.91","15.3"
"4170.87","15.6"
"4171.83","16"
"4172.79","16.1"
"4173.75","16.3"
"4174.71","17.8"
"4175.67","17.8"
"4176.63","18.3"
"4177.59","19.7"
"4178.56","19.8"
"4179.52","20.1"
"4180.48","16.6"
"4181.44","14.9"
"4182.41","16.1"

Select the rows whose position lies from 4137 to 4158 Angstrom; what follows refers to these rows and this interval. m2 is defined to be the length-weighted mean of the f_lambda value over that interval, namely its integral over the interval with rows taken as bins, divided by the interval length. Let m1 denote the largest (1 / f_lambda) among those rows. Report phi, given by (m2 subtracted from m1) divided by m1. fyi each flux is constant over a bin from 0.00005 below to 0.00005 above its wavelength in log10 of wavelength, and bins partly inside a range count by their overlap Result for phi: -227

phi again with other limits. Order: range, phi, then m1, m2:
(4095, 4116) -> -201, 0.083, 16.7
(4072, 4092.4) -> -244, 0.072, 17.6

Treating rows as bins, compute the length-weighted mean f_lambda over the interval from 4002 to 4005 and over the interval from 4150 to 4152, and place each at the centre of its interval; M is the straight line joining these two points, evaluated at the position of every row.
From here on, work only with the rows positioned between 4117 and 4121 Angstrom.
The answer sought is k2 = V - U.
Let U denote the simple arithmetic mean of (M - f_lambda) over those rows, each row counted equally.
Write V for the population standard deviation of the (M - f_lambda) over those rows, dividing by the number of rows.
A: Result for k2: 2.0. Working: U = -0.5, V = 1.5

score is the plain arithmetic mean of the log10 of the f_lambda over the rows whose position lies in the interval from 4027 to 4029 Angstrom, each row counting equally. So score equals 1.30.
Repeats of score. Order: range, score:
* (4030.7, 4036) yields 1.22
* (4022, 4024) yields 1.30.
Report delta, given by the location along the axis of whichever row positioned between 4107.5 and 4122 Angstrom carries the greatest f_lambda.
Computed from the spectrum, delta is 4113.64 Angstrom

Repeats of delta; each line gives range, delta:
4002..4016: 4015.38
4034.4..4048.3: 4043.21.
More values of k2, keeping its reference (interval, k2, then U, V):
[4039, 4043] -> -0.2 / 1.0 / 0.8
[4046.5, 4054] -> -1.3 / 1.8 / 0.5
